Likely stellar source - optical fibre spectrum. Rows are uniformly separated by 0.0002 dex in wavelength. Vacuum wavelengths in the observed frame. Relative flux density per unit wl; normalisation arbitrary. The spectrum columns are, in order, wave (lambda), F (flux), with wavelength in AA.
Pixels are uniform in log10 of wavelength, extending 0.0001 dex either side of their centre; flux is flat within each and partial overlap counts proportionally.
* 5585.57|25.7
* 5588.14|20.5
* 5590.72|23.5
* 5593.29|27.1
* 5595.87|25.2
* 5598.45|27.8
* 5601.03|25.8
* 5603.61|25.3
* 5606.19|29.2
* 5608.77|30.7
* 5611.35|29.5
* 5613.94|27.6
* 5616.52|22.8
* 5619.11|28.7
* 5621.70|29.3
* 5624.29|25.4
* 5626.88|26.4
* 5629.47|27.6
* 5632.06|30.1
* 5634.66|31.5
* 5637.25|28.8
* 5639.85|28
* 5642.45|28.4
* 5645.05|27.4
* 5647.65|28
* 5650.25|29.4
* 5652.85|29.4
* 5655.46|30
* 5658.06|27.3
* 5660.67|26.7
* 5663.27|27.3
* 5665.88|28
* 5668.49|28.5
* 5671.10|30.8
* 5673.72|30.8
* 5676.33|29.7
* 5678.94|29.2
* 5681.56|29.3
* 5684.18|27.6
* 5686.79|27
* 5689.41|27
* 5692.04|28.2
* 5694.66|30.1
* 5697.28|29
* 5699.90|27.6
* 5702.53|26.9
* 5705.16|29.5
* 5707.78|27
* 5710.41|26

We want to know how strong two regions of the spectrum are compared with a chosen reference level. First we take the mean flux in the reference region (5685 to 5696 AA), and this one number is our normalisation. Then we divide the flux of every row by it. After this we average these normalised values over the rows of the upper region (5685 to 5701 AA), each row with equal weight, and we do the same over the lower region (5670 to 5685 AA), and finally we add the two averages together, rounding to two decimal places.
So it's 2.06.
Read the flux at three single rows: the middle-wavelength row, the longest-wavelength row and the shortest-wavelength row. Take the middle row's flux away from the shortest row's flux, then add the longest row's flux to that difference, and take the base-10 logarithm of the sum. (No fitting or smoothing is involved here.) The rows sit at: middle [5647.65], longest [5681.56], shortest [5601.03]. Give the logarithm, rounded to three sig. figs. 1.43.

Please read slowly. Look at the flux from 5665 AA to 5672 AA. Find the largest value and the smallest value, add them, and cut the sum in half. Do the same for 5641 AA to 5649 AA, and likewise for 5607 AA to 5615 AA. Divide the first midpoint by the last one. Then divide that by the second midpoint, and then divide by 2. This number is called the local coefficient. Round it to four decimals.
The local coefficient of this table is 0.0181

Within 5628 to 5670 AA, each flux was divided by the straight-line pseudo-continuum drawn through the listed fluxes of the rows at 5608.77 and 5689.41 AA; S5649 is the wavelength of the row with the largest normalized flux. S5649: 5634.66 AA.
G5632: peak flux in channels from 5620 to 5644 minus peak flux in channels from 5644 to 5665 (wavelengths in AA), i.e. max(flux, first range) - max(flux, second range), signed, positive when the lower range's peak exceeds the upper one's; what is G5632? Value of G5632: 1.5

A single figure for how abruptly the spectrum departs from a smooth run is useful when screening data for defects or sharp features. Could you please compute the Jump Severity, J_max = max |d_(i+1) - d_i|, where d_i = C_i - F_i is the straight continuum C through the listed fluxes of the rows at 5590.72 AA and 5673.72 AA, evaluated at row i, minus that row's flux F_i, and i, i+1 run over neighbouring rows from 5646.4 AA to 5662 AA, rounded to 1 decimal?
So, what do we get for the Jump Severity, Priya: 2.9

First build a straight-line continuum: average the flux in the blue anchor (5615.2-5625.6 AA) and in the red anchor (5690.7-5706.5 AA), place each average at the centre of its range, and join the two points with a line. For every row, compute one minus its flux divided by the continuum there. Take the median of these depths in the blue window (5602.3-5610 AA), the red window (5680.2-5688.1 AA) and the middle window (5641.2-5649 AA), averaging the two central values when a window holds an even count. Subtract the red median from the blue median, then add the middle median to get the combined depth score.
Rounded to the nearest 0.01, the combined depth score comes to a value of -0.16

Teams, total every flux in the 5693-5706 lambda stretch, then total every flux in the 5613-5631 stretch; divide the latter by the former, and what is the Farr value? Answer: 1.31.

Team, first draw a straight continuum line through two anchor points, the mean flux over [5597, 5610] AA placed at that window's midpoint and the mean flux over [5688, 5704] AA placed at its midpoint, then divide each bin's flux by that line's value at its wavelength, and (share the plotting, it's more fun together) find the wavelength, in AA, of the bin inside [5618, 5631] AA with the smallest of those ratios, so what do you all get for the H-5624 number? 5624.29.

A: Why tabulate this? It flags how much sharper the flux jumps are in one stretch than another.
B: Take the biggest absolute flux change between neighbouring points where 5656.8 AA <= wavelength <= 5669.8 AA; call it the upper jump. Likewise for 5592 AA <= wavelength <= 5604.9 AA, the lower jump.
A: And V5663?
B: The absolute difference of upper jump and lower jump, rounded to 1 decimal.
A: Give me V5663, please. 1.9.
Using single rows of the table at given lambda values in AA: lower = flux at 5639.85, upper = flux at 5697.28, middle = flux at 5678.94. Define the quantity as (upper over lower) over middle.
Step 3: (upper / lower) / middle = 0.035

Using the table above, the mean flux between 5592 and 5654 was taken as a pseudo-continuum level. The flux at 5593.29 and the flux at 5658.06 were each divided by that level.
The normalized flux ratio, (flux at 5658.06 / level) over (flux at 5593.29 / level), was 1.01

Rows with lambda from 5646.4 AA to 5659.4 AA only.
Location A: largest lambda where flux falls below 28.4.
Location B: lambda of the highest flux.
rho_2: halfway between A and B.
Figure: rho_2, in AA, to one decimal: 5656.8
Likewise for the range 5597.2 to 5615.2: 5611.4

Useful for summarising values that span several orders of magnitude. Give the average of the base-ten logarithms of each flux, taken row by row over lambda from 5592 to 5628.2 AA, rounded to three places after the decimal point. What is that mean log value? 1.433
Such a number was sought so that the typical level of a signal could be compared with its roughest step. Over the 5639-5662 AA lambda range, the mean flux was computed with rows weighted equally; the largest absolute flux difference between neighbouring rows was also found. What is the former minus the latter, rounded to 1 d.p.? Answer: 25.6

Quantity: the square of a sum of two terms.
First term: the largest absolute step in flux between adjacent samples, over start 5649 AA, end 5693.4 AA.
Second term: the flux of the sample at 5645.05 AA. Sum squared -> 906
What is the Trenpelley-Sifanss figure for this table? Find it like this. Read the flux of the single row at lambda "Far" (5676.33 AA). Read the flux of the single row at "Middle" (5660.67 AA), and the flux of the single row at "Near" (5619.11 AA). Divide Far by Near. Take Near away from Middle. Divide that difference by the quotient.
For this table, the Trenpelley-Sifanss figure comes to -1.9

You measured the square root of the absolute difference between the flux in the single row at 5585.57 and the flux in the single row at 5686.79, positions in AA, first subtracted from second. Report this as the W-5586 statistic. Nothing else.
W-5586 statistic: 1.1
